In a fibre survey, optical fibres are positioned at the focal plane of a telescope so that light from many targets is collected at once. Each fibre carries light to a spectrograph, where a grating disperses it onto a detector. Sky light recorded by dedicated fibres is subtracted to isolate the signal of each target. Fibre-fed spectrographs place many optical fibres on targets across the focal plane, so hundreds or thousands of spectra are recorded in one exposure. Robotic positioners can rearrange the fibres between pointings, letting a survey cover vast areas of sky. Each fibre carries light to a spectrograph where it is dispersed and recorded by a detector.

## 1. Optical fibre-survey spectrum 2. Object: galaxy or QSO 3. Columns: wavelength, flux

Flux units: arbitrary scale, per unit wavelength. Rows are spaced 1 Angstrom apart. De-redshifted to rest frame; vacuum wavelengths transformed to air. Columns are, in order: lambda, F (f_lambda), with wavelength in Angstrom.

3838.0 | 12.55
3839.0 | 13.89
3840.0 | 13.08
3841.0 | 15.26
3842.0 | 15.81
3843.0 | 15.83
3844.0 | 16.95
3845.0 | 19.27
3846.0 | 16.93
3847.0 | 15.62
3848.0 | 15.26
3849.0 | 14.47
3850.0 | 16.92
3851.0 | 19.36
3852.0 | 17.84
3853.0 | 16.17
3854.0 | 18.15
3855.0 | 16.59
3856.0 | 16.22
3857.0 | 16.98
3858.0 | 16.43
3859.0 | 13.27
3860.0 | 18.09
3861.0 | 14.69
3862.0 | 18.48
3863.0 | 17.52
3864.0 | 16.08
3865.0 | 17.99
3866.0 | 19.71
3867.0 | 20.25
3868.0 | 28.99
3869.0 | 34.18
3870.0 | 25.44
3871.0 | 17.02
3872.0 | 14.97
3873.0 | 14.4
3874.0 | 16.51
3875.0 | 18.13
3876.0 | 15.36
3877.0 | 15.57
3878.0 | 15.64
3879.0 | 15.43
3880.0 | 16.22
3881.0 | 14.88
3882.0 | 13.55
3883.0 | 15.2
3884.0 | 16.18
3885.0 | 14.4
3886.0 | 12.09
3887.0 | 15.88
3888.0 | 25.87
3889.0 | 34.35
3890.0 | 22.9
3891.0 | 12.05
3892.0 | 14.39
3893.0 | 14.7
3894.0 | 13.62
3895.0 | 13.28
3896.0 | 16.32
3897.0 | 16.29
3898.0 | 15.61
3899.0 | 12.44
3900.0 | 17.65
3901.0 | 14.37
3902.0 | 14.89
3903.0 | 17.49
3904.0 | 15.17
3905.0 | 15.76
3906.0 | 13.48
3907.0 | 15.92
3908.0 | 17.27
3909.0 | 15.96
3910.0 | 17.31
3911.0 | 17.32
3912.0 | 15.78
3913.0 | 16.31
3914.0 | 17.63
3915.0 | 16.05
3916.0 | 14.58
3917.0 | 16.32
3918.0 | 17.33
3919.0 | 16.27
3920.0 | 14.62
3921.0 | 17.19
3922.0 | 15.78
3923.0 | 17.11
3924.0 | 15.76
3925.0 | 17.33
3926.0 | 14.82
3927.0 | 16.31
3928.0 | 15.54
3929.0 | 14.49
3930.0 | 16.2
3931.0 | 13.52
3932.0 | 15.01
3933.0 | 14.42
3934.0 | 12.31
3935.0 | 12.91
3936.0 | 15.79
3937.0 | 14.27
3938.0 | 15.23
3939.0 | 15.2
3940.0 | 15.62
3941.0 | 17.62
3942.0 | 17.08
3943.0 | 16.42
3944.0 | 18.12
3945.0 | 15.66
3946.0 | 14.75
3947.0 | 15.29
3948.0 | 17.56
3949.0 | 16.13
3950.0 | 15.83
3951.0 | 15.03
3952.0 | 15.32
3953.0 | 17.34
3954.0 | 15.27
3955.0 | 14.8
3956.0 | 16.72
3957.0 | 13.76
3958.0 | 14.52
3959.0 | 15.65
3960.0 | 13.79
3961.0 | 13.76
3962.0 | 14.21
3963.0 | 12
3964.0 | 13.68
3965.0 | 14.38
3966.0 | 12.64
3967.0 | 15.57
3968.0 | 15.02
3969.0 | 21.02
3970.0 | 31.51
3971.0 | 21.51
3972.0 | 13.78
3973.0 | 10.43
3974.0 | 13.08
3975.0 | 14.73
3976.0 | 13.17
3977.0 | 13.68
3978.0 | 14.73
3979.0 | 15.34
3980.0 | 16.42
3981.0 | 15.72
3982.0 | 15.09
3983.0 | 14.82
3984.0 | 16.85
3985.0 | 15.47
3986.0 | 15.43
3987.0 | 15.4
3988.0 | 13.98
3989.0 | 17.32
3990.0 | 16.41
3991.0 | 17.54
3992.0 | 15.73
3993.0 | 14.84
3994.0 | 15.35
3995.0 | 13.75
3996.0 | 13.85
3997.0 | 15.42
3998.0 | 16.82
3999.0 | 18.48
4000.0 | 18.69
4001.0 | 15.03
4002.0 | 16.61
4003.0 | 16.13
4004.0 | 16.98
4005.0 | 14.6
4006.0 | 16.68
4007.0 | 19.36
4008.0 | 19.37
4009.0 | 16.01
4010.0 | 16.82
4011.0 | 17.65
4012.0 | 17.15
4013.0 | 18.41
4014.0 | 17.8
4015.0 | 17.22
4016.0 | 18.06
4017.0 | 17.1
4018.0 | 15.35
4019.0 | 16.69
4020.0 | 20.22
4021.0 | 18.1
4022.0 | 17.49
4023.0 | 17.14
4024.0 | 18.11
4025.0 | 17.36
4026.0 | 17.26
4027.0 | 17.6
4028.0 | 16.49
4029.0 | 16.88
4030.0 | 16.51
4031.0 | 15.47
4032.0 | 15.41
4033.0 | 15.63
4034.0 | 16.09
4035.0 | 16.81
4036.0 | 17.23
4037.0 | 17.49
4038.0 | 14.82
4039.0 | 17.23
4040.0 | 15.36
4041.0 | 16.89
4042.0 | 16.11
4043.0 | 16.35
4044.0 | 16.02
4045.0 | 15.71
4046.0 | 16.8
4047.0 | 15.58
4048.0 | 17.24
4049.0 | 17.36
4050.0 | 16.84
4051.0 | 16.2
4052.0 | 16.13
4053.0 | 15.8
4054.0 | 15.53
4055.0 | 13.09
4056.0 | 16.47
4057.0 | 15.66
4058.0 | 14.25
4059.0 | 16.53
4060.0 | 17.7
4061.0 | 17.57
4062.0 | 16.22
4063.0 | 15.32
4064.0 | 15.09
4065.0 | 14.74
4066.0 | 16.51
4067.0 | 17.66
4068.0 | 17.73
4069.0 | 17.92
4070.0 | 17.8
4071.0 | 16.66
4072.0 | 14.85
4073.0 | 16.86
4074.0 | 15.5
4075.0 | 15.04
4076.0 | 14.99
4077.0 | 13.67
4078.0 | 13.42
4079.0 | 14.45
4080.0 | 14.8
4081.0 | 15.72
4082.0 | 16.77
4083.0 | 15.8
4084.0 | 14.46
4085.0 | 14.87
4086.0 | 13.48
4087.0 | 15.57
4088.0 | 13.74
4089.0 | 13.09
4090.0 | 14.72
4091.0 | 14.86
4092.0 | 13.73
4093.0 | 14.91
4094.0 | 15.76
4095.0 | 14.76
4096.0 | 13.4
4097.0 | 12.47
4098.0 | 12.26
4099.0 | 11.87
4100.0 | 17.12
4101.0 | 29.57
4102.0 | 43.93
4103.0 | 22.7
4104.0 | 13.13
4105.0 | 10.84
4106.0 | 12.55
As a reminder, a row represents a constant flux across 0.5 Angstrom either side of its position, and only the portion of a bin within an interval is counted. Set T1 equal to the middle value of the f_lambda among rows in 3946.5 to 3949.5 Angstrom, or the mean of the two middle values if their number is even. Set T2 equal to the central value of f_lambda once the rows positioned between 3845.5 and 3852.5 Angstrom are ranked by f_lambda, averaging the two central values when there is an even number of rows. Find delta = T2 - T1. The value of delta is 0.8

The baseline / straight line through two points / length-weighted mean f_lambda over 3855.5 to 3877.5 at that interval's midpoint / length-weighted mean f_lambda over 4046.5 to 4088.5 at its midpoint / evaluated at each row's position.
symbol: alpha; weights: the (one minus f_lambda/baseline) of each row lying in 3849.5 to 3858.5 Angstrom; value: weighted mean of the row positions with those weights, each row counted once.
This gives 3854.9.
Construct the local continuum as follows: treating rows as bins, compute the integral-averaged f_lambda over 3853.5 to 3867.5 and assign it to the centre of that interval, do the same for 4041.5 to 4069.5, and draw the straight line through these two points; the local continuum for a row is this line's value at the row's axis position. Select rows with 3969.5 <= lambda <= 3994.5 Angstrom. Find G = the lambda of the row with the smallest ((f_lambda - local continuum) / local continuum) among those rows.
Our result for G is 3973.0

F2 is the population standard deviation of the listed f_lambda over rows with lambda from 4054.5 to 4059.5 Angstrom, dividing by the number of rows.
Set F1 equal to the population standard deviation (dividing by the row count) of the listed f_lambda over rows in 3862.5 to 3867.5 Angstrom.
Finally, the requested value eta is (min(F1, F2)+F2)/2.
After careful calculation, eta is 1.34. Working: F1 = 1.51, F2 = 1.34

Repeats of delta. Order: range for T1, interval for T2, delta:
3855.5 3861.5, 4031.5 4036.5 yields -0.2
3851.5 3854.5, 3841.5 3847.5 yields -1.5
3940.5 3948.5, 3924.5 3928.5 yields -0.8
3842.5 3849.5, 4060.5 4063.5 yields 0.4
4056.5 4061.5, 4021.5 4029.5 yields 0.8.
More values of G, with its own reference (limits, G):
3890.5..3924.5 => 3891.0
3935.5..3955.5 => 3937.0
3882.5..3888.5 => 3886.0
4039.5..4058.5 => 4055.0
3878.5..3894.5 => 3891.0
